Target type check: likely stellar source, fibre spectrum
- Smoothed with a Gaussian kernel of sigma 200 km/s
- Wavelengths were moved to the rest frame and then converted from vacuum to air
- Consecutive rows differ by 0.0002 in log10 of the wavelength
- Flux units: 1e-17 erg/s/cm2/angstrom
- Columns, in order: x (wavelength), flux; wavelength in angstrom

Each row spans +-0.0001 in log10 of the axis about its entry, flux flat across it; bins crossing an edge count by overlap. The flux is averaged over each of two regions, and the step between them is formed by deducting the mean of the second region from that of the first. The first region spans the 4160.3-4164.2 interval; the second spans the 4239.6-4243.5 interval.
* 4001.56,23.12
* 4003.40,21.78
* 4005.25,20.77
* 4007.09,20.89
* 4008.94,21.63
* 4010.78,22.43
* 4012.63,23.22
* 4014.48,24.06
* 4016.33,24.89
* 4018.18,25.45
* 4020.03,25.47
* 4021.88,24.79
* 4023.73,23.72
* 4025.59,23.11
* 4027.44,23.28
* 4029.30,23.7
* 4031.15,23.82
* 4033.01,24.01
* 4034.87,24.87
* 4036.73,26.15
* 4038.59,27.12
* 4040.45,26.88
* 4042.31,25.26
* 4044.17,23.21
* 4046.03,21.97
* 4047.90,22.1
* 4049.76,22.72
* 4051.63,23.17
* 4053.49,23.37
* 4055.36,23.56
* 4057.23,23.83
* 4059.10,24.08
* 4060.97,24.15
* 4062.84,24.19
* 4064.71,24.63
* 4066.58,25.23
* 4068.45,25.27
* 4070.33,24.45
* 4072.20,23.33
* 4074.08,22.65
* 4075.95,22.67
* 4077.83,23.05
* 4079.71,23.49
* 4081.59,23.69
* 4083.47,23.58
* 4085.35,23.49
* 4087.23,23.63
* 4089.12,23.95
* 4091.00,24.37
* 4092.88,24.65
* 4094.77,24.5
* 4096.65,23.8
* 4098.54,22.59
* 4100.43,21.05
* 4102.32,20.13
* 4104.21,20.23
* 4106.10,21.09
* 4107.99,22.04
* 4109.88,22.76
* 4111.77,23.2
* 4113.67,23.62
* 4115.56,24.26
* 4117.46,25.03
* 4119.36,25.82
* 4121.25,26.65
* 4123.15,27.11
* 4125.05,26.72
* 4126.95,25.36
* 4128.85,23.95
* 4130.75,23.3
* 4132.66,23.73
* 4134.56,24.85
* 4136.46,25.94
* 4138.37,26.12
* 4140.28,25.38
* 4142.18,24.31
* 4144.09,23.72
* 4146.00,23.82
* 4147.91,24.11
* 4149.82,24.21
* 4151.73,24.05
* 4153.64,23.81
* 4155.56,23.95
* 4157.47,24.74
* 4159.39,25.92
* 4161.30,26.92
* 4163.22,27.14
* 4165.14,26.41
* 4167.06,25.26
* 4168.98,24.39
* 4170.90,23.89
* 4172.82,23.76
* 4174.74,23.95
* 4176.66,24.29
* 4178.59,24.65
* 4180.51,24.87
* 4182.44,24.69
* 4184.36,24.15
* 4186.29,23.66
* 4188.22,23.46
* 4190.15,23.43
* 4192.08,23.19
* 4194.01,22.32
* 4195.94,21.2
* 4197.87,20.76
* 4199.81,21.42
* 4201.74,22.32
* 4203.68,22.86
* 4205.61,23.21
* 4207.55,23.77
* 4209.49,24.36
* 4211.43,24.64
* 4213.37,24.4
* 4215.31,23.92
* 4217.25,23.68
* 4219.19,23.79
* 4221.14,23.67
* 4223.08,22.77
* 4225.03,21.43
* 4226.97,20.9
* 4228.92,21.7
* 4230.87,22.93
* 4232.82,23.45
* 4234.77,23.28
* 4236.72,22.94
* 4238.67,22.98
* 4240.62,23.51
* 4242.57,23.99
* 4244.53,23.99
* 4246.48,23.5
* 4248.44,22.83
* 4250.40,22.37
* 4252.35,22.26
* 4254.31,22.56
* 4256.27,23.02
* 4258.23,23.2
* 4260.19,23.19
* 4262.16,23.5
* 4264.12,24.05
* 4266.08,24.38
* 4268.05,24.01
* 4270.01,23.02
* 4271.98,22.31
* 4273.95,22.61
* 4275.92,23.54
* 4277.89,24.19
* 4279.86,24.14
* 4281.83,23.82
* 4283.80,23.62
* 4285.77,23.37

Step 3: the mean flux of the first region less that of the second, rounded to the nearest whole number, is 3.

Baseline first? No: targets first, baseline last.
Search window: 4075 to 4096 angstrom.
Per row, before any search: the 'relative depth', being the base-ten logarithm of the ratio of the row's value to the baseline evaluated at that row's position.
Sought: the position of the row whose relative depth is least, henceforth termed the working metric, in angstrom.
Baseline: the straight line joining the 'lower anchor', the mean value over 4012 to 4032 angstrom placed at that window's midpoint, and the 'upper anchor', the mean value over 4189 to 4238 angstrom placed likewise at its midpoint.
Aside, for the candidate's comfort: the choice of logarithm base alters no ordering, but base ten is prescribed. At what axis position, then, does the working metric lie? 4075.95 angstrom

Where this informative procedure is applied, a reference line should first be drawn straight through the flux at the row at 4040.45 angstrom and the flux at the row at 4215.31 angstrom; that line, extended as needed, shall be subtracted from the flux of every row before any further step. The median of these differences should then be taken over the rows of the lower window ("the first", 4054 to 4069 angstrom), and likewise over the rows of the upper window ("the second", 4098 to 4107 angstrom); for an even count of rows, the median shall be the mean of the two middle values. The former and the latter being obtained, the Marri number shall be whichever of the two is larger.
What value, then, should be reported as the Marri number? -2.35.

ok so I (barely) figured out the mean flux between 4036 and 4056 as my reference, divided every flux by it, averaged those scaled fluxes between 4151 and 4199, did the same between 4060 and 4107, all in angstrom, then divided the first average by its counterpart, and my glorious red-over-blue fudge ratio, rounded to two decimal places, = 1.04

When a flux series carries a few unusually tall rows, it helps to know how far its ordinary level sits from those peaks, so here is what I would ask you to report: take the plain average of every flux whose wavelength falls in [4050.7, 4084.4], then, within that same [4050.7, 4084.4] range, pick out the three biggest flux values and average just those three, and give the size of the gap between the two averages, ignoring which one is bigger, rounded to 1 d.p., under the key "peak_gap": 1.2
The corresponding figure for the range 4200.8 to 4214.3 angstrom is 0.8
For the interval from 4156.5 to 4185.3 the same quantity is 1.8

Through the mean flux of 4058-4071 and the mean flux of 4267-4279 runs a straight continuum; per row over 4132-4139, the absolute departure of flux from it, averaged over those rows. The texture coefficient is 1.2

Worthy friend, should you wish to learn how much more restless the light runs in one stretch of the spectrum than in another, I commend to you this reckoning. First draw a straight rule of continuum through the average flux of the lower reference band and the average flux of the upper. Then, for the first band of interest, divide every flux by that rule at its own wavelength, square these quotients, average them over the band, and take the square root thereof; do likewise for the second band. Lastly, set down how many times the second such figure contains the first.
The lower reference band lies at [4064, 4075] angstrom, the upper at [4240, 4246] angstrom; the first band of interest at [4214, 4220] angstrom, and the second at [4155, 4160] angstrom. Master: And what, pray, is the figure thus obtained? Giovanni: 1.04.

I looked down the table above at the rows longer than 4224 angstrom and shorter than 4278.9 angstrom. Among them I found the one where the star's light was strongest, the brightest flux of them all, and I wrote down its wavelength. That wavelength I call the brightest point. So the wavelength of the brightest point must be 4266.08 angstrom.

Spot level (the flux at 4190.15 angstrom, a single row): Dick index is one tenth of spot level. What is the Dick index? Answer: 2.34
